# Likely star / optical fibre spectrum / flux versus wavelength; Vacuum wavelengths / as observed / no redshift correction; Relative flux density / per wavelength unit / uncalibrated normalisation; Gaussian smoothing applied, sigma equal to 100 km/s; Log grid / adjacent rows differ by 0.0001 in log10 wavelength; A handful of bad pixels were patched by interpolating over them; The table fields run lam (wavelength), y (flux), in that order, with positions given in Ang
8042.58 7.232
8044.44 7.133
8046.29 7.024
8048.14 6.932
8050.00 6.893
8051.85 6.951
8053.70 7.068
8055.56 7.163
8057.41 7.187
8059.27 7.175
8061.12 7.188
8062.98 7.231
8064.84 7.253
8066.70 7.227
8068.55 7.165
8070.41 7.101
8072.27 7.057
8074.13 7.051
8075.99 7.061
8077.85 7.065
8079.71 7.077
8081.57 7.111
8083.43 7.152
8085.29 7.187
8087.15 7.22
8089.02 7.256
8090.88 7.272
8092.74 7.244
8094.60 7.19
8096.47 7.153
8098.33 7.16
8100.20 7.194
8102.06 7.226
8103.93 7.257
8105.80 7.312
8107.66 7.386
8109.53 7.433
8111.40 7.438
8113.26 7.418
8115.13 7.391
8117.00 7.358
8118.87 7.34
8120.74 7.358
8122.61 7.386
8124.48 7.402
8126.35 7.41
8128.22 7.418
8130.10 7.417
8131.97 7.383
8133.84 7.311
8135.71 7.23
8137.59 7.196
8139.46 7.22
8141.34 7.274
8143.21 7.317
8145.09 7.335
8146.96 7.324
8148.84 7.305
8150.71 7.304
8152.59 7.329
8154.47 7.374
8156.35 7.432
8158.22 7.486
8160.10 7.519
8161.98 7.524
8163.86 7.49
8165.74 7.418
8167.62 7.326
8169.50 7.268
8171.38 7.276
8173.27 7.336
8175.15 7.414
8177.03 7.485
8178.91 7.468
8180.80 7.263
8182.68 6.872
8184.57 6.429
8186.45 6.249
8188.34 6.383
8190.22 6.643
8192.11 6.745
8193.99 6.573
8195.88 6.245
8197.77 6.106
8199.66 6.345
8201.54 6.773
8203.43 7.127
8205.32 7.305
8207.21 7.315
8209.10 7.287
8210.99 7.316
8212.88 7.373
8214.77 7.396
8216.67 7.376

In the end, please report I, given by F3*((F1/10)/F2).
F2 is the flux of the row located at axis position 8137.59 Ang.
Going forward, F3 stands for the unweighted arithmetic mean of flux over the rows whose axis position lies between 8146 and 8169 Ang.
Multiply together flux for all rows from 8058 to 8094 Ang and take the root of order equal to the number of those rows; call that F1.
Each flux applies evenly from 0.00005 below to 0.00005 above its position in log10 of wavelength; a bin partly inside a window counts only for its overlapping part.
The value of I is 0.74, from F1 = 7.2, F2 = 7.196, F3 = 7.40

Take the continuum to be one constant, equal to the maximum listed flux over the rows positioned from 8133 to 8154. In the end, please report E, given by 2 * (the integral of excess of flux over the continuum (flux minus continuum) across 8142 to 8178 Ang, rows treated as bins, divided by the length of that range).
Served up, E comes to 0.09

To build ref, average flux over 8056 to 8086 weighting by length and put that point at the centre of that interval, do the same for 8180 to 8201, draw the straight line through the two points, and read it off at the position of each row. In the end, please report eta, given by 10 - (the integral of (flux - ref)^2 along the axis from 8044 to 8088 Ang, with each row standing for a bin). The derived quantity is 9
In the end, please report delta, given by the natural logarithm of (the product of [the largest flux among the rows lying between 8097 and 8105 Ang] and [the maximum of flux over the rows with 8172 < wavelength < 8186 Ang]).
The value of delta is 3.99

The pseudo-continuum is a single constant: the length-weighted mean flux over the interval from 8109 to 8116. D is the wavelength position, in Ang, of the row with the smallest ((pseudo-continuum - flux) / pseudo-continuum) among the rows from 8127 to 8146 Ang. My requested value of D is 8128.22 Ang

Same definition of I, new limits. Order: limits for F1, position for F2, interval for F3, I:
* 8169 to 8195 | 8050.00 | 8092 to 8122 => 0.74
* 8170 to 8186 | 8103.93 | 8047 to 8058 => 0.70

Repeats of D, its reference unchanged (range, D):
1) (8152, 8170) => 8161.98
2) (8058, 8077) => 8064.84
